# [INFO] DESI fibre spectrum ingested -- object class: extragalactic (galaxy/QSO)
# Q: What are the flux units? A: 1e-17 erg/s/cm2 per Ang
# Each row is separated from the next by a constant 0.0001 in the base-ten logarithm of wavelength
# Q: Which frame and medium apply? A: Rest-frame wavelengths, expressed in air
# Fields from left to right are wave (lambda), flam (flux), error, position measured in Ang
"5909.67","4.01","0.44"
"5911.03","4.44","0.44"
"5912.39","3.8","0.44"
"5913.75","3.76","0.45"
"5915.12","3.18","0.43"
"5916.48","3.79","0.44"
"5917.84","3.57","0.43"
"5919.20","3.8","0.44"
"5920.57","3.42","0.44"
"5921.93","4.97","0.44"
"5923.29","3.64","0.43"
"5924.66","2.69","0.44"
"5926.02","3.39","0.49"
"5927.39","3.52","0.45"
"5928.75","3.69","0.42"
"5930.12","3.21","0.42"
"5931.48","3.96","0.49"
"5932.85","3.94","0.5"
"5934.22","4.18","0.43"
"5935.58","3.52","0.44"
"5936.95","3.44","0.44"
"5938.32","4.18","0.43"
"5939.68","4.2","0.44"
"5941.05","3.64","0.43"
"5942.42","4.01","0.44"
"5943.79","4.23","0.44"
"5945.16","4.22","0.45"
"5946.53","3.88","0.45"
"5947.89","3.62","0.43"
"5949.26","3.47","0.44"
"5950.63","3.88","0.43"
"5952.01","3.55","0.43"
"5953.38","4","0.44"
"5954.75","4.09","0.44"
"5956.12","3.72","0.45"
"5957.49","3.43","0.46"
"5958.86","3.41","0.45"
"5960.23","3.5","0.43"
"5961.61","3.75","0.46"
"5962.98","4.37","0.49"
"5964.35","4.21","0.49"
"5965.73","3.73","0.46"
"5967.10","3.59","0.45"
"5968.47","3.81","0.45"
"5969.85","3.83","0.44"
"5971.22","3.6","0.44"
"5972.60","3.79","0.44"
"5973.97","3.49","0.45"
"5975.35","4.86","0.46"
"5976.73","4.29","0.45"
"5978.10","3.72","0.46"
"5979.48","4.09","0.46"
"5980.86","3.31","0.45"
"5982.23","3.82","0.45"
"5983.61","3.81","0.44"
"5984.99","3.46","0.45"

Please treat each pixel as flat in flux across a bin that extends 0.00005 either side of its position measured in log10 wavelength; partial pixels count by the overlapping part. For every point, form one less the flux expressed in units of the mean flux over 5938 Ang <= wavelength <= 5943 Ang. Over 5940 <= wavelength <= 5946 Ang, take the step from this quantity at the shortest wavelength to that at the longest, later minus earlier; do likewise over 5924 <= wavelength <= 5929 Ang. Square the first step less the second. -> 0.011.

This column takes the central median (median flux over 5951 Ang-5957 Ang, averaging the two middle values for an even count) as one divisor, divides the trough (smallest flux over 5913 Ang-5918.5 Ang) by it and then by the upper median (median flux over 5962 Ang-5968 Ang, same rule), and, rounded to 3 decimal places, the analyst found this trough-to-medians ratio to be 0.208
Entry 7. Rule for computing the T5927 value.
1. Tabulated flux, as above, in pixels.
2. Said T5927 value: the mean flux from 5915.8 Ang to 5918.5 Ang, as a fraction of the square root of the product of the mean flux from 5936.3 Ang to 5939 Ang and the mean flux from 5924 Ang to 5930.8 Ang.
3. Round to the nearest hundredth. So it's 1.04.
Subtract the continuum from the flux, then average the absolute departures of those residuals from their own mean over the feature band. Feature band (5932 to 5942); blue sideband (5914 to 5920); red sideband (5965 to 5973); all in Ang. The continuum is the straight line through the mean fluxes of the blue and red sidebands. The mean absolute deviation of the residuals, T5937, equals 0.29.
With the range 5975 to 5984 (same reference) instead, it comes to 0.37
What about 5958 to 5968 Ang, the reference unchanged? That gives 0.28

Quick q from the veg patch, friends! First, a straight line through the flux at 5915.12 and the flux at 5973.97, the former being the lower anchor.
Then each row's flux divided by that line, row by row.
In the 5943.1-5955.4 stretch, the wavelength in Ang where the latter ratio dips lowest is 5949.26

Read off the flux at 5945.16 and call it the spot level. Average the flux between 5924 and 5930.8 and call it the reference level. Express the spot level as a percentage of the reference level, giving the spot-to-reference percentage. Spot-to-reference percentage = 128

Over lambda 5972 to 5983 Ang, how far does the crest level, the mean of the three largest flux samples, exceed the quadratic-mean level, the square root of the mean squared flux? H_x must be 0.47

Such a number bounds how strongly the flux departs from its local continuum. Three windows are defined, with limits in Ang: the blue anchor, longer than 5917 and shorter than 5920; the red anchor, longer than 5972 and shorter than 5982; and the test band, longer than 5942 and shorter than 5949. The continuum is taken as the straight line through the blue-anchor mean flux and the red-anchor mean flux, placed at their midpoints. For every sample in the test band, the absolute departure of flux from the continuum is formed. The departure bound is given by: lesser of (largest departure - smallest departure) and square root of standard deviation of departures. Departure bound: 0.36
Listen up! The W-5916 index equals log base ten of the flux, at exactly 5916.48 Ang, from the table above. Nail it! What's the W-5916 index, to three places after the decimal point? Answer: 0.579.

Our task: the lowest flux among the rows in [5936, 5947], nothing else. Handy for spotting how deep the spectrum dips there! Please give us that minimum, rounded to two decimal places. 3.44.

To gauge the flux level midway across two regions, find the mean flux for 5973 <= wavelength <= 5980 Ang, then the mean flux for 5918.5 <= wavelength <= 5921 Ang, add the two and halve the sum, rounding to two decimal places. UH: 3.85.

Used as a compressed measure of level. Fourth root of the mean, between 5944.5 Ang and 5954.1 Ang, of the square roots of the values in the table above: 1.18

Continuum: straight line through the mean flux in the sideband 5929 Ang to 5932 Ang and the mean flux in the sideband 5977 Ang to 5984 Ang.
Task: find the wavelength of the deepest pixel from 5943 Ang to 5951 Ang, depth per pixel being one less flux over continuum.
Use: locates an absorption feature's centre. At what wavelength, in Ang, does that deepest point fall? 5949.26 Ang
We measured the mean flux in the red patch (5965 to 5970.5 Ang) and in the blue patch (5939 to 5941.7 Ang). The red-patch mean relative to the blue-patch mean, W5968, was 0.95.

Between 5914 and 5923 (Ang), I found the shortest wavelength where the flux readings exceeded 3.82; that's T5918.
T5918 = 5921.93 Ang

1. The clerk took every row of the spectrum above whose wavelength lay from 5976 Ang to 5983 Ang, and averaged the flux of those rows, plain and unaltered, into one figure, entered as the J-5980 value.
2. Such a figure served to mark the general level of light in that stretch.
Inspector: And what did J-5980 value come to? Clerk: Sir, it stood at 3.85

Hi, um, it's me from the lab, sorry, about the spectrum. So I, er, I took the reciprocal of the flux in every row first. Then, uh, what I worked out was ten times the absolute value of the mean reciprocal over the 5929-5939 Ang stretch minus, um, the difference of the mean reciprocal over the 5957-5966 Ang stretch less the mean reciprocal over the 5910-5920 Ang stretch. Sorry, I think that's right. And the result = 2.68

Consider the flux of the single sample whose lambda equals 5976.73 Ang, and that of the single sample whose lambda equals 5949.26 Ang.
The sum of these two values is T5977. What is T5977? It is 7.8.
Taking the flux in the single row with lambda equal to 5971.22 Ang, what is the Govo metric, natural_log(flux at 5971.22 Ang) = 1.28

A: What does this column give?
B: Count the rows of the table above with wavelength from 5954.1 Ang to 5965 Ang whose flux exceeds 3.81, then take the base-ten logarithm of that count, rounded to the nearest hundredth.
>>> 0.48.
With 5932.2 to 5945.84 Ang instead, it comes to 0.85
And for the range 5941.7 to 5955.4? 0.85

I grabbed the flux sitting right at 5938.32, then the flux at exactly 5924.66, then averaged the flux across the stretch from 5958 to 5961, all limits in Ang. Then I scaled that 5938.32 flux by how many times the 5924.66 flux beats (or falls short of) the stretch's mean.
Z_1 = 3.3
